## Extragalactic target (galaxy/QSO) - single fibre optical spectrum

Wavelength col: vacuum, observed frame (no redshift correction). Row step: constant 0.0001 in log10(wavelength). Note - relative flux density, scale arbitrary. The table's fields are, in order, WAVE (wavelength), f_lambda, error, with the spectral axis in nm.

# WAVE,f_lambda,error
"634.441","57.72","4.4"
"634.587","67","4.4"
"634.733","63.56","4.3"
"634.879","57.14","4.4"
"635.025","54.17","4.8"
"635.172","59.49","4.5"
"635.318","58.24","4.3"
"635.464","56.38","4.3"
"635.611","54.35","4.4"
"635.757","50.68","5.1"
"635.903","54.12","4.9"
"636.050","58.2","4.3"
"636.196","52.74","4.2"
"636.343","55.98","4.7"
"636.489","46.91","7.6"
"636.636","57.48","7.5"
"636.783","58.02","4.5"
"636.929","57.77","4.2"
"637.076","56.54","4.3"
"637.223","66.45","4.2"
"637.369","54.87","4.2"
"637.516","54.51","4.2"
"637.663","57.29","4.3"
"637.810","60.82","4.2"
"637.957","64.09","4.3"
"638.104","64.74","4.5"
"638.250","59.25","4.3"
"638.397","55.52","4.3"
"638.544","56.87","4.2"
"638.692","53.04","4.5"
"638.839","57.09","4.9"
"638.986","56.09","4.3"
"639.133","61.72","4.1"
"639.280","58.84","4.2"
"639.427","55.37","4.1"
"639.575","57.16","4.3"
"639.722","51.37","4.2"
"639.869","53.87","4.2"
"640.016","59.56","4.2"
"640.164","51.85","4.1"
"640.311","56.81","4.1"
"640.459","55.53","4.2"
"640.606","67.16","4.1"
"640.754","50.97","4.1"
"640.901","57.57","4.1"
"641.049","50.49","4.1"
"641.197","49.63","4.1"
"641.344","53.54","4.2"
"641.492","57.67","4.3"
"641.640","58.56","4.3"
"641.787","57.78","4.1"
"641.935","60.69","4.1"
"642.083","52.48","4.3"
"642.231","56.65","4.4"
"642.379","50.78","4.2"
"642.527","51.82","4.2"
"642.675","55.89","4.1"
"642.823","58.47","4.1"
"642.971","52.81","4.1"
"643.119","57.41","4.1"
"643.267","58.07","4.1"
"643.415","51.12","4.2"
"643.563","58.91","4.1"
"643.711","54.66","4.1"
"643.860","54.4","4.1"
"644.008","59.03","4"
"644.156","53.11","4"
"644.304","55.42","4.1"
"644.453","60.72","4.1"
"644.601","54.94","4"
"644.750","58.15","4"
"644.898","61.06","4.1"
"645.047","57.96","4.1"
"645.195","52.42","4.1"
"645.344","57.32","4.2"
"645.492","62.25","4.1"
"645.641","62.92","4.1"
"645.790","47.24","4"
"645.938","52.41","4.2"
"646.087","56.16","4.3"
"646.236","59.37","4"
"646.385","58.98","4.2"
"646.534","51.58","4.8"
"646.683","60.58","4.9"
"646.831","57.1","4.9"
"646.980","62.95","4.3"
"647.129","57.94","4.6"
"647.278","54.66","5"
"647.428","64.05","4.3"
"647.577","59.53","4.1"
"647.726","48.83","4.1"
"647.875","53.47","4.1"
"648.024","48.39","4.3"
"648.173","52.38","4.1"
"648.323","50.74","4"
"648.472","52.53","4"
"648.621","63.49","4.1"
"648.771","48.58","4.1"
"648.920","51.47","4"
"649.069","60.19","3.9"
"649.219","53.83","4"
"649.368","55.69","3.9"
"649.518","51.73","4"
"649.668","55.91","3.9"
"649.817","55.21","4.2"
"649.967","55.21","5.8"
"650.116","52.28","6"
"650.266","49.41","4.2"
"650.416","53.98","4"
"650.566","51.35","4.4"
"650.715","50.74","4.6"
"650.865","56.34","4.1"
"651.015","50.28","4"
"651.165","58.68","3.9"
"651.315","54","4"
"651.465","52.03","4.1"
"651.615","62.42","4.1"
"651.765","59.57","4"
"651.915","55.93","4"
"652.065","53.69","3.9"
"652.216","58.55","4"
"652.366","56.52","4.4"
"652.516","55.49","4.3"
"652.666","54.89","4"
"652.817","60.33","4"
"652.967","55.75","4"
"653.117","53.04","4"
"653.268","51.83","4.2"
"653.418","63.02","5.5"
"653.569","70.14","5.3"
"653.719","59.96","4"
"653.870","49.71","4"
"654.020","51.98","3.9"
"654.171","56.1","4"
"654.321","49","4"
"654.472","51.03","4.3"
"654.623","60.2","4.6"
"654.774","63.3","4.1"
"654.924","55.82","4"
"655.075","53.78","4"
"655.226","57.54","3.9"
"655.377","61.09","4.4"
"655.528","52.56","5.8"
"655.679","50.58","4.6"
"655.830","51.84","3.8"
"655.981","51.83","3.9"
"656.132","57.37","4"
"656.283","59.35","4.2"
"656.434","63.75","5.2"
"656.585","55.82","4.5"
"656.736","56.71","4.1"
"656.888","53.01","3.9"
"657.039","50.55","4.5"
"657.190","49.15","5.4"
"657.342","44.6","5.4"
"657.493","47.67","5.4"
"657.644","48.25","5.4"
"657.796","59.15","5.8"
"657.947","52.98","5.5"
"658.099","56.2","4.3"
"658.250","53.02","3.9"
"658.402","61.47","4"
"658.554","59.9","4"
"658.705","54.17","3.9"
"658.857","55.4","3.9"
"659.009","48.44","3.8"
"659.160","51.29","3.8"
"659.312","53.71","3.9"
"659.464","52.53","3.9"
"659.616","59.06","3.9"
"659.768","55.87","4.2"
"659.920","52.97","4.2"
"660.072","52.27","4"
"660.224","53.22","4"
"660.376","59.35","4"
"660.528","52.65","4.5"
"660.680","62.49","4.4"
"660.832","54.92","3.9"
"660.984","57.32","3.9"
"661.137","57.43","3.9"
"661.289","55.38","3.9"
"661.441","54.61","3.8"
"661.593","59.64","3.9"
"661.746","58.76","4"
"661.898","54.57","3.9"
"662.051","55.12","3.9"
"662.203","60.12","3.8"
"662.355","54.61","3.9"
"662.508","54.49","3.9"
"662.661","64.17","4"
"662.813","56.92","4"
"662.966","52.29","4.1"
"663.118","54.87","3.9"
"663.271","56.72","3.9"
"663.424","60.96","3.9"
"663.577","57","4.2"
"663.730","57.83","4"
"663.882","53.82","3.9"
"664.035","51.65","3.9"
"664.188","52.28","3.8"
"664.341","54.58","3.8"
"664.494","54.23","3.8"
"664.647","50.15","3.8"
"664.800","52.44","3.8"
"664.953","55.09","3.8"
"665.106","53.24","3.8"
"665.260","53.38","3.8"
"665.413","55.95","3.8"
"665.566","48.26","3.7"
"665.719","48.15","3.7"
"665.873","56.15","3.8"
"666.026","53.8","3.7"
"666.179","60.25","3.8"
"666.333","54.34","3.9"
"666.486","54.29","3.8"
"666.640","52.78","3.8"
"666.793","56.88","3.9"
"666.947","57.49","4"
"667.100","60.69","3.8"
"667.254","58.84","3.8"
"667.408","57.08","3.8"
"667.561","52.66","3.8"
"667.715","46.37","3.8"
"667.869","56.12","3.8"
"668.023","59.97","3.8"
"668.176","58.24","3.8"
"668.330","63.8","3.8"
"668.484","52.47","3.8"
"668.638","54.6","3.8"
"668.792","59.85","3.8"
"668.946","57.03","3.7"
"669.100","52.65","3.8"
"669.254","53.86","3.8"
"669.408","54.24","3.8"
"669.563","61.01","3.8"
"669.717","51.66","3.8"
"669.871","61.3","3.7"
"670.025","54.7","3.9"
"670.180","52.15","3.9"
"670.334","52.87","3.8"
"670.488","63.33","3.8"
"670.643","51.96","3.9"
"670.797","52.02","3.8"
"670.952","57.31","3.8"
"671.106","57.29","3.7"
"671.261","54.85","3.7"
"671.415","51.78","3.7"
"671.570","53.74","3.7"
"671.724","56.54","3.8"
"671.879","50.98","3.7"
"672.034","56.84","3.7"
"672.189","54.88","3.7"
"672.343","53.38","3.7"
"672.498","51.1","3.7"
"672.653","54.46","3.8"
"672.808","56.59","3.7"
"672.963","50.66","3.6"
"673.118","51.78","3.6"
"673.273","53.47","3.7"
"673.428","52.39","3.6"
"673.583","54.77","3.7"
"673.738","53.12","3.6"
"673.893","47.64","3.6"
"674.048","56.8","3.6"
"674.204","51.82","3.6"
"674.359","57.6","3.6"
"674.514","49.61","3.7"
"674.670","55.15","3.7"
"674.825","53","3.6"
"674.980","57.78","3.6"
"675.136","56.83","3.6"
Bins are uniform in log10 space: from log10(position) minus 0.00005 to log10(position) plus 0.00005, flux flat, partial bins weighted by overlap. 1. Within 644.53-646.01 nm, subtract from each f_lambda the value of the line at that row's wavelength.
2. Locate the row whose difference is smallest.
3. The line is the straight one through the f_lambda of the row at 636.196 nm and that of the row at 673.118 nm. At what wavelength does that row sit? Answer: 645.790 nm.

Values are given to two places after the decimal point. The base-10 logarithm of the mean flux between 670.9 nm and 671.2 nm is 1.76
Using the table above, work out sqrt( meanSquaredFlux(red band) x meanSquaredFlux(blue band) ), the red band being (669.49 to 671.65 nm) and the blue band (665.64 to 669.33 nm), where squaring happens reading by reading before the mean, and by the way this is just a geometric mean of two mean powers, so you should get 3106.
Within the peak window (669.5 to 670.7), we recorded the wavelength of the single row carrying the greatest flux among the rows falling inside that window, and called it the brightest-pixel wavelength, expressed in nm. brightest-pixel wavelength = 670.488 nm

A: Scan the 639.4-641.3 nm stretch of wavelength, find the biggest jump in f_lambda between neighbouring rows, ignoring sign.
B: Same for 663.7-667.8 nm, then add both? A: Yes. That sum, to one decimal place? 24.2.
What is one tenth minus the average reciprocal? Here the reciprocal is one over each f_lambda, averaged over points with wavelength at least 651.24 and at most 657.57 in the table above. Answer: 0.0818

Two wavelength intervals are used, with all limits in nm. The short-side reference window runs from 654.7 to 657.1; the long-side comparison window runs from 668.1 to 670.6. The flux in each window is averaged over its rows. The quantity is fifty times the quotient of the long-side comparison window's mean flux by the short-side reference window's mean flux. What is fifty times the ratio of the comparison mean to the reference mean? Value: 50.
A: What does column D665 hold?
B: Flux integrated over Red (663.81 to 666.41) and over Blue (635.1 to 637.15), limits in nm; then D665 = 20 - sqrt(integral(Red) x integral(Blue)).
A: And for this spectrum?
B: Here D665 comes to -106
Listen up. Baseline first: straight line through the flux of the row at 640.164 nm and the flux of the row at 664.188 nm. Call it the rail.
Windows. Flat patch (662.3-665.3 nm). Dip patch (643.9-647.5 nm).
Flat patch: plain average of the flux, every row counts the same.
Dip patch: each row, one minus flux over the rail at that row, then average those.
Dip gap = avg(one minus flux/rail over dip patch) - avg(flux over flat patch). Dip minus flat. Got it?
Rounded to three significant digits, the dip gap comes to -55.1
